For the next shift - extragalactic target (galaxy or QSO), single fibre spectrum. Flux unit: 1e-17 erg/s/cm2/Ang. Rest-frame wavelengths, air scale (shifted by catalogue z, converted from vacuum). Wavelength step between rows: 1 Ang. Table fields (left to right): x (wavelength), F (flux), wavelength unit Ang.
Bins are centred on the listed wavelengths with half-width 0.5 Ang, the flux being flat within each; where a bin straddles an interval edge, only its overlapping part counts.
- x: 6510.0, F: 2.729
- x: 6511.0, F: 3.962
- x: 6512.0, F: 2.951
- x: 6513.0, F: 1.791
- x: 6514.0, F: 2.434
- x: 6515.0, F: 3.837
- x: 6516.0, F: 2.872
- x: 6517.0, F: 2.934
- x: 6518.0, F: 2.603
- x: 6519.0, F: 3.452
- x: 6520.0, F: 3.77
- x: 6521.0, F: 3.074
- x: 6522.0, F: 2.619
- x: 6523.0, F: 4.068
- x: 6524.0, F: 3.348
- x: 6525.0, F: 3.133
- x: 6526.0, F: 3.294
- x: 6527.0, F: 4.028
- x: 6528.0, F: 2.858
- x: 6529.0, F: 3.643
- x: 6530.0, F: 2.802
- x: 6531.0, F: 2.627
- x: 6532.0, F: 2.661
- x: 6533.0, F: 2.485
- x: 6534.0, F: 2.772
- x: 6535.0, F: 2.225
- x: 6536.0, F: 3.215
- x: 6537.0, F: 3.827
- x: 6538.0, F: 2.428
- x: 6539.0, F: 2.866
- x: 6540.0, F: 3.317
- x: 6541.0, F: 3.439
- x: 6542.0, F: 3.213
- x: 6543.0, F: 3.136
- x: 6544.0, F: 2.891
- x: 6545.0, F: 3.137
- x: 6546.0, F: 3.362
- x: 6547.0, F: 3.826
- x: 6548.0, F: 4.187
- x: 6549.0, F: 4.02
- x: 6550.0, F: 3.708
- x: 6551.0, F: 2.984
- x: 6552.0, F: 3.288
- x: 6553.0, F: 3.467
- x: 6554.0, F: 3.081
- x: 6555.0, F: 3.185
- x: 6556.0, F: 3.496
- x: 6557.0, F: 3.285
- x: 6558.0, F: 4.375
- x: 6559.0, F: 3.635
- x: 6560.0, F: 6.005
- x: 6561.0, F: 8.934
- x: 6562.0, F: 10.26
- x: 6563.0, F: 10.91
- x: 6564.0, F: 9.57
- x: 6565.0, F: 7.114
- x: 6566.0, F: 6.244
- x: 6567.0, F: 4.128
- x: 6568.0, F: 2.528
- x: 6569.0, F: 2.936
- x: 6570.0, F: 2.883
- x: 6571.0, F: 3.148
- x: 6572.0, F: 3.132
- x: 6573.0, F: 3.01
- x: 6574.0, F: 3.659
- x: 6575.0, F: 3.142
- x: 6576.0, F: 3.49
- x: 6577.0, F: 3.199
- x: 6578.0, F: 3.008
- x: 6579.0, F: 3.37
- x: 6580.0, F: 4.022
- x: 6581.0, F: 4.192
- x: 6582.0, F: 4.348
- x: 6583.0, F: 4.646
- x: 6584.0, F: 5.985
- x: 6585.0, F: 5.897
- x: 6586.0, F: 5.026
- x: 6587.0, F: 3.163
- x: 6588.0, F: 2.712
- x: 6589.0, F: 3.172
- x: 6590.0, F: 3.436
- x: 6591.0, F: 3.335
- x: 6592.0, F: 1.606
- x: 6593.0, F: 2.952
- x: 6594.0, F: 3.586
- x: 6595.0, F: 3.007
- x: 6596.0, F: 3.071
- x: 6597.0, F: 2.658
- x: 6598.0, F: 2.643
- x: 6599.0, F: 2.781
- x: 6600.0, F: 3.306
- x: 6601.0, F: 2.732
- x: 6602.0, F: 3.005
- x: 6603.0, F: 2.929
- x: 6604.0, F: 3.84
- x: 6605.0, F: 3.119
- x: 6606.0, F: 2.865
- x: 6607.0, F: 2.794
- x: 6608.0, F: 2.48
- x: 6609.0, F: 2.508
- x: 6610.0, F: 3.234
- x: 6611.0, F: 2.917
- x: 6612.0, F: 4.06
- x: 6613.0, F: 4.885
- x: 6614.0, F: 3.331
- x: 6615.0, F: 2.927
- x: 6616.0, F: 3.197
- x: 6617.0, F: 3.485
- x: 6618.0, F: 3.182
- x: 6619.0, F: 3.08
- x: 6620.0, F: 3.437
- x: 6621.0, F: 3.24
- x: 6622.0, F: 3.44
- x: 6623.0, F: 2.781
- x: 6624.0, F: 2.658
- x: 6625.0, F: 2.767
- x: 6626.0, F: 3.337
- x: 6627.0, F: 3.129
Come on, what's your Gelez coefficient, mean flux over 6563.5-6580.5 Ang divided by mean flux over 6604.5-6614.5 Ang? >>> 1.25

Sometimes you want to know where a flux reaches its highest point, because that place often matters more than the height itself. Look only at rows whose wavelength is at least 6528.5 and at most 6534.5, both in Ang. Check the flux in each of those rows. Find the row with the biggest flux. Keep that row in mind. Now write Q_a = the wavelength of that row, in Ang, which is 6529.0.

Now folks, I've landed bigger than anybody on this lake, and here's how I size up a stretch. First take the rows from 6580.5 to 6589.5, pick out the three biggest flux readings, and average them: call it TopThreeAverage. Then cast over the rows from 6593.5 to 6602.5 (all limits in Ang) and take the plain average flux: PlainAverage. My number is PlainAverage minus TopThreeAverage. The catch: -2.7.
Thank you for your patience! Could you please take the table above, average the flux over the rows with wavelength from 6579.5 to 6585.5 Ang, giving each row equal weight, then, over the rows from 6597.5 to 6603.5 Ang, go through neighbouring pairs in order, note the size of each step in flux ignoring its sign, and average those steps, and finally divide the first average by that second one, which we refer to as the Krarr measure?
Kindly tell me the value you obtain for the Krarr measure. 15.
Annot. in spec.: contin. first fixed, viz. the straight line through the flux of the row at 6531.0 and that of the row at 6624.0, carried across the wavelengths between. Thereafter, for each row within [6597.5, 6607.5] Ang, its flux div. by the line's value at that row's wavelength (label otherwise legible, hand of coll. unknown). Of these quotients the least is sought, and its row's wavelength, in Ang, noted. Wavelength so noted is 6598.0 Ang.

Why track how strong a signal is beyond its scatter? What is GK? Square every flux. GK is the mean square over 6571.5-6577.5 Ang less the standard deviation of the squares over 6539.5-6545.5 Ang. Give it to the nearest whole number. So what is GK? 10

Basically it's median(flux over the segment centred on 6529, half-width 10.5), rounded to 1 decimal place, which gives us 3.1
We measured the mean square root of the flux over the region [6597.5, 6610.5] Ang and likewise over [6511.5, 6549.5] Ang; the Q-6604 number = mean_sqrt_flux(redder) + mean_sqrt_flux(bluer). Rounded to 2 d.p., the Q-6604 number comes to 3.48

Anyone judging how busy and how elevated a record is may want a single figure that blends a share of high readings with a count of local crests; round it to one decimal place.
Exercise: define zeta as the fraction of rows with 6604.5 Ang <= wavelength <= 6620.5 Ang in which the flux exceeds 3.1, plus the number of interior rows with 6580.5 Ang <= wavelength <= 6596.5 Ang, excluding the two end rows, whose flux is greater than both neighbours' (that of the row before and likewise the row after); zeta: 3.6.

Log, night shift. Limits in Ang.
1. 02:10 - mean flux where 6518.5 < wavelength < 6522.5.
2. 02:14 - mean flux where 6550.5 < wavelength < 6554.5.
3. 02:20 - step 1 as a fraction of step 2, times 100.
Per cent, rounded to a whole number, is 101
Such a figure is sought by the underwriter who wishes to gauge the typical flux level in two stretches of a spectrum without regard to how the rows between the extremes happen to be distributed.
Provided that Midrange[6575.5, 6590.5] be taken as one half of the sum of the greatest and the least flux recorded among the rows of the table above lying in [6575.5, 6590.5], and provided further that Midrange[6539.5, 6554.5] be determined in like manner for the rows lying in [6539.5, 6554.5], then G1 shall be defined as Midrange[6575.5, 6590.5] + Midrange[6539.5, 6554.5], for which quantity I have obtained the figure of 7.9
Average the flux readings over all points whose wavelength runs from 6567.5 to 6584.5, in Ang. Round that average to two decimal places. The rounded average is 3.57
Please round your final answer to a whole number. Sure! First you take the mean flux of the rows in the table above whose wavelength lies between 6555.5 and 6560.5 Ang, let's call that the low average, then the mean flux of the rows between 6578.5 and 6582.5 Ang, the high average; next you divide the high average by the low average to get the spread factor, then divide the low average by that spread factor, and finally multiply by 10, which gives 43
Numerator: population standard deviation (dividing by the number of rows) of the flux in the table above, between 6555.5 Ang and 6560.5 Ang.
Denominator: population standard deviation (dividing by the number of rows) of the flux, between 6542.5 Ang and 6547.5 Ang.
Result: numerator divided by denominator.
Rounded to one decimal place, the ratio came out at 3.2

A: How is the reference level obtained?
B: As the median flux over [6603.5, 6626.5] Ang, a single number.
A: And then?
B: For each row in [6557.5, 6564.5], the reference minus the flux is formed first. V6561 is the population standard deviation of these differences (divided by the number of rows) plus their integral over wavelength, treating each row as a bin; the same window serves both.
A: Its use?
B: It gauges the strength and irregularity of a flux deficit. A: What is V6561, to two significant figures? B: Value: -29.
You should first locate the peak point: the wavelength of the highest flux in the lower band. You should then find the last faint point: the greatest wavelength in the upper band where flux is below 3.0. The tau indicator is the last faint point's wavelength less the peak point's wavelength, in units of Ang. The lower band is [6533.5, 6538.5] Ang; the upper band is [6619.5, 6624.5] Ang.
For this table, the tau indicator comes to 87 Ang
